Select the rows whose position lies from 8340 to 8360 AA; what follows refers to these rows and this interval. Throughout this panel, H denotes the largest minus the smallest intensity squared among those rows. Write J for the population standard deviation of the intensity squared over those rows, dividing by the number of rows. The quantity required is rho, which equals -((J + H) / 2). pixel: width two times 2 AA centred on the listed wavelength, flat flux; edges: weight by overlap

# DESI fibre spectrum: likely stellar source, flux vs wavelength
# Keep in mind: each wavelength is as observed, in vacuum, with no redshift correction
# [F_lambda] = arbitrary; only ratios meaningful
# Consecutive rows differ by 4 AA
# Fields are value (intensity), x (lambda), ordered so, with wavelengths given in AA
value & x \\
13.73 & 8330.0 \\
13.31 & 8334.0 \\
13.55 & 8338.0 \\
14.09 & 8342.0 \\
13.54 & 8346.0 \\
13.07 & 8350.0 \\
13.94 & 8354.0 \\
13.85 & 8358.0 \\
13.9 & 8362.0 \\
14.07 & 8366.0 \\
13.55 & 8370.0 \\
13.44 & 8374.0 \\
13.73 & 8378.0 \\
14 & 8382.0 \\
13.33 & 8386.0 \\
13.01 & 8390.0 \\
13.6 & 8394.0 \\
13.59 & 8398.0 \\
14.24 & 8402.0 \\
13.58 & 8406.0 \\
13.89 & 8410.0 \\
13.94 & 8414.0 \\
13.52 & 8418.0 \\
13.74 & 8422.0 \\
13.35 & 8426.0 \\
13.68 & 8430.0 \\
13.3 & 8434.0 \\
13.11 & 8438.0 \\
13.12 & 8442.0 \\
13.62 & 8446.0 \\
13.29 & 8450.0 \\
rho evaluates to -18.8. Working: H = 28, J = 9.8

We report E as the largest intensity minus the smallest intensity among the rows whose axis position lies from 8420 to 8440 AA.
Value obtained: 0.63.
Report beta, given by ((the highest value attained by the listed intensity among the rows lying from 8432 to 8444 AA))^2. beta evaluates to 177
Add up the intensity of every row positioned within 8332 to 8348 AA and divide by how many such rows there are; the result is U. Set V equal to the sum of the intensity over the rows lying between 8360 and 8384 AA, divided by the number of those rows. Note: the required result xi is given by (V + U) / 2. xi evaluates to 13.7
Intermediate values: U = 13.62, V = 13.8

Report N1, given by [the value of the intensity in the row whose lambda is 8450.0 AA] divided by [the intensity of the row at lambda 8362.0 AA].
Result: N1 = 0.96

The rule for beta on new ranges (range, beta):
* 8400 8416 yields 203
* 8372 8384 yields 196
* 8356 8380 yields 198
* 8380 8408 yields 203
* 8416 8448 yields 189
